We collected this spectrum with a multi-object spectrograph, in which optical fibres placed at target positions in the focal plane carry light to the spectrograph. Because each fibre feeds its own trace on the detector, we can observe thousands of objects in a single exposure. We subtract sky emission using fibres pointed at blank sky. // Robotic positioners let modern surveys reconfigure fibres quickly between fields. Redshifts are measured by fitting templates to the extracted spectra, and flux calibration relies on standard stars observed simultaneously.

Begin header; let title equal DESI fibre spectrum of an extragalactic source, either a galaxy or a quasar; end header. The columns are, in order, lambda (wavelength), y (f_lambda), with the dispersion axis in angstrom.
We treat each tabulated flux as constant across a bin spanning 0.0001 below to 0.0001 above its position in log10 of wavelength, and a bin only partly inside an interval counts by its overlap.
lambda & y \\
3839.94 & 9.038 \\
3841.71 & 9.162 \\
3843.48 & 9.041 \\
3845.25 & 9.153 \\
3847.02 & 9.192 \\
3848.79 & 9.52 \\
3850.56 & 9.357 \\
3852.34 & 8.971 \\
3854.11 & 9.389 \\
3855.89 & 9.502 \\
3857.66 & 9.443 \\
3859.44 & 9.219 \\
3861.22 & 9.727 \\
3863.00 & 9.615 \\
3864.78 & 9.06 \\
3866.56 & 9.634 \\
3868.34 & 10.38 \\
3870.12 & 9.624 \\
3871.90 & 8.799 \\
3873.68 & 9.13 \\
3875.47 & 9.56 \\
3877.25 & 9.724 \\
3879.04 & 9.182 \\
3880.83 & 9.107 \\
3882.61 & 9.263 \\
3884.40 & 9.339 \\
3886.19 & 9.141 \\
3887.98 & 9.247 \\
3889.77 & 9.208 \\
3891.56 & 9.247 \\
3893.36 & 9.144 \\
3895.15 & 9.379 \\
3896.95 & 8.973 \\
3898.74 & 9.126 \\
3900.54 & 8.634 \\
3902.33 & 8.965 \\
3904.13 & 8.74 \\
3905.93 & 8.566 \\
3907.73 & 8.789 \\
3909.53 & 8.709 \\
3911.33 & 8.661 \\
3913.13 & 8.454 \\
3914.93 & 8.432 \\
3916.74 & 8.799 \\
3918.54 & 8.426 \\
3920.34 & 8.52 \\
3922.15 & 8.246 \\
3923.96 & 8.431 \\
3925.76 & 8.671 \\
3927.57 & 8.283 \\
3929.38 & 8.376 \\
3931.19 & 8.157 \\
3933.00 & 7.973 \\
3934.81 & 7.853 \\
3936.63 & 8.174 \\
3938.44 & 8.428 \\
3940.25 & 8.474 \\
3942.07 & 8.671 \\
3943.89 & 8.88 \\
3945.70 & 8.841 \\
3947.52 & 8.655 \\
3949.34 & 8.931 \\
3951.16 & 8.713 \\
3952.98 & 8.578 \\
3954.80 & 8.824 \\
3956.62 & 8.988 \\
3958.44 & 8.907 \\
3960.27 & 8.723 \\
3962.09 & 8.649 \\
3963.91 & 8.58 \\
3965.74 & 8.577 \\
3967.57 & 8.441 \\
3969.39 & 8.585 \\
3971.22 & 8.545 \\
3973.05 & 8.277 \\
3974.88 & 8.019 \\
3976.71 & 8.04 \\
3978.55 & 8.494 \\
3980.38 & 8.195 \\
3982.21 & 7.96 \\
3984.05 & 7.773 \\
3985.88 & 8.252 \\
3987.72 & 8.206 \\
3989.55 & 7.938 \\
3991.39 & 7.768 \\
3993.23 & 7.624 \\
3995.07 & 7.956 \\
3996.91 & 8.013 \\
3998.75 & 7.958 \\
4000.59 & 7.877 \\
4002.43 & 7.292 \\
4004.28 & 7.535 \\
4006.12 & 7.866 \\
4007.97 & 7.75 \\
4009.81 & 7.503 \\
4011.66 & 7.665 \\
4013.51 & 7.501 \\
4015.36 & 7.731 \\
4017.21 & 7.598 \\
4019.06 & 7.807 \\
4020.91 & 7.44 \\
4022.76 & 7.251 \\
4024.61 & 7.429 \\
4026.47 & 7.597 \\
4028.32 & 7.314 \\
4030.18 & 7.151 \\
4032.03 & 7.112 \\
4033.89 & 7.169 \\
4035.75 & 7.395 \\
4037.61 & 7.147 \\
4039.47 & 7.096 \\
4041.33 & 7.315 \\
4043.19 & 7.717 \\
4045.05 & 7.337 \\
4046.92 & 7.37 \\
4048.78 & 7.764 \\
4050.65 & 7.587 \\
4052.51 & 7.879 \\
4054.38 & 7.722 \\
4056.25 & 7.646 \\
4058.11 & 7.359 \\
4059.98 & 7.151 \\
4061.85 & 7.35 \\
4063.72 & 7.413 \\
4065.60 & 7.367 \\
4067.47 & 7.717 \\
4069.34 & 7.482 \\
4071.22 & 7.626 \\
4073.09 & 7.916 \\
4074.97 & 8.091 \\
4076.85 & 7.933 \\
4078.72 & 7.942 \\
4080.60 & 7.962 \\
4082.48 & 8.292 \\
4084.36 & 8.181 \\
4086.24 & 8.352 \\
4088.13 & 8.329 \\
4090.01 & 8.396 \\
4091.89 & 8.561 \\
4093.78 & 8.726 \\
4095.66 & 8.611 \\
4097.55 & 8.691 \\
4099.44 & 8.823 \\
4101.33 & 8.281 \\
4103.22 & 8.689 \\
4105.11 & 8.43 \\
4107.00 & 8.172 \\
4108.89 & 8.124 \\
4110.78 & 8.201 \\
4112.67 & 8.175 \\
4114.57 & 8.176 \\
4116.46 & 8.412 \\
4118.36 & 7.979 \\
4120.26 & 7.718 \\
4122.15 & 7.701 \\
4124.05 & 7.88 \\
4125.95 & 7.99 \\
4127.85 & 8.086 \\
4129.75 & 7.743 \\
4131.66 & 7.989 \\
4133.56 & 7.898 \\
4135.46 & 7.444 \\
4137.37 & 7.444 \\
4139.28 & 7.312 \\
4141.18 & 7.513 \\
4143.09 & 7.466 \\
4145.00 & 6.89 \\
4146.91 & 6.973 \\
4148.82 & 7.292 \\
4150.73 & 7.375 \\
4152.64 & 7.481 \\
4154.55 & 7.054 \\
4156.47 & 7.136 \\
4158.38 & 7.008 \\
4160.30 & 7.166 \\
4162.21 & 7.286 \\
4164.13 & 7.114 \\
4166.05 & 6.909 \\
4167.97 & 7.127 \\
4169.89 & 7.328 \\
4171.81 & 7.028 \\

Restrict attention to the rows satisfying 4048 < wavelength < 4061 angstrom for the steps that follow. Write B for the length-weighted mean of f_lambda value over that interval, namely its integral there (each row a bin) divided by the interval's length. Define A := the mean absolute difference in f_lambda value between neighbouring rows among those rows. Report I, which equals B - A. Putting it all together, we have 7.4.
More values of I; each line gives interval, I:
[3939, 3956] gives 8.5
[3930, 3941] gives 8.0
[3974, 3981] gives 7.9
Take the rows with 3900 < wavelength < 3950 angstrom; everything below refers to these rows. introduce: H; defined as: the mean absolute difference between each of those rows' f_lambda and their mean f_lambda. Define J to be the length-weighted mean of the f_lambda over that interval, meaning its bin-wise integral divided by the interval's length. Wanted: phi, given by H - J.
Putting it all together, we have -8.3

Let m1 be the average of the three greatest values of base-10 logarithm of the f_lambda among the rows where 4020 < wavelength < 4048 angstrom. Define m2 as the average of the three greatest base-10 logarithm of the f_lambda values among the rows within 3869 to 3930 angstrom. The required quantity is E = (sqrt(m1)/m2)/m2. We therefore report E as 0.969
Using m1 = 0.88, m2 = 0.98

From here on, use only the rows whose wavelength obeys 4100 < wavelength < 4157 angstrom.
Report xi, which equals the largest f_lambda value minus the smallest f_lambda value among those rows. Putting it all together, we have 1.80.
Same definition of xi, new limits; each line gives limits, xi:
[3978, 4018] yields 1.20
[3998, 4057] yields 0.86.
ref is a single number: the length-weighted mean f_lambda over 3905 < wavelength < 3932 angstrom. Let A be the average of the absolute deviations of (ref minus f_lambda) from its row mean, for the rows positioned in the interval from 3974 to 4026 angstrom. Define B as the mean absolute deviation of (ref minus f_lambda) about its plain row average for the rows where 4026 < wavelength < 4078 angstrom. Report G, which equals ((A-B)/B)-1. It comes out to -1.0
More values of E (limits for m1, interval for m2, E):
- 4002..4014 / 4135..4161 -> 1.234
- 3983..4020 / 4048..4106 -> 1.076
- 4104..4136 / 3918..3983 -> 1.060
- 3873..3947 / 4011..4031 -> 1.254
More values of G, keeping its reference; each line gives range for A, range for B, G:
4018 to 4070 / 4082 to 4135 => -1.3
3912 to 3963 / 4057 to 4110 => -1.4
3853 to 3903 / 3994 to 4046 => -0.9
